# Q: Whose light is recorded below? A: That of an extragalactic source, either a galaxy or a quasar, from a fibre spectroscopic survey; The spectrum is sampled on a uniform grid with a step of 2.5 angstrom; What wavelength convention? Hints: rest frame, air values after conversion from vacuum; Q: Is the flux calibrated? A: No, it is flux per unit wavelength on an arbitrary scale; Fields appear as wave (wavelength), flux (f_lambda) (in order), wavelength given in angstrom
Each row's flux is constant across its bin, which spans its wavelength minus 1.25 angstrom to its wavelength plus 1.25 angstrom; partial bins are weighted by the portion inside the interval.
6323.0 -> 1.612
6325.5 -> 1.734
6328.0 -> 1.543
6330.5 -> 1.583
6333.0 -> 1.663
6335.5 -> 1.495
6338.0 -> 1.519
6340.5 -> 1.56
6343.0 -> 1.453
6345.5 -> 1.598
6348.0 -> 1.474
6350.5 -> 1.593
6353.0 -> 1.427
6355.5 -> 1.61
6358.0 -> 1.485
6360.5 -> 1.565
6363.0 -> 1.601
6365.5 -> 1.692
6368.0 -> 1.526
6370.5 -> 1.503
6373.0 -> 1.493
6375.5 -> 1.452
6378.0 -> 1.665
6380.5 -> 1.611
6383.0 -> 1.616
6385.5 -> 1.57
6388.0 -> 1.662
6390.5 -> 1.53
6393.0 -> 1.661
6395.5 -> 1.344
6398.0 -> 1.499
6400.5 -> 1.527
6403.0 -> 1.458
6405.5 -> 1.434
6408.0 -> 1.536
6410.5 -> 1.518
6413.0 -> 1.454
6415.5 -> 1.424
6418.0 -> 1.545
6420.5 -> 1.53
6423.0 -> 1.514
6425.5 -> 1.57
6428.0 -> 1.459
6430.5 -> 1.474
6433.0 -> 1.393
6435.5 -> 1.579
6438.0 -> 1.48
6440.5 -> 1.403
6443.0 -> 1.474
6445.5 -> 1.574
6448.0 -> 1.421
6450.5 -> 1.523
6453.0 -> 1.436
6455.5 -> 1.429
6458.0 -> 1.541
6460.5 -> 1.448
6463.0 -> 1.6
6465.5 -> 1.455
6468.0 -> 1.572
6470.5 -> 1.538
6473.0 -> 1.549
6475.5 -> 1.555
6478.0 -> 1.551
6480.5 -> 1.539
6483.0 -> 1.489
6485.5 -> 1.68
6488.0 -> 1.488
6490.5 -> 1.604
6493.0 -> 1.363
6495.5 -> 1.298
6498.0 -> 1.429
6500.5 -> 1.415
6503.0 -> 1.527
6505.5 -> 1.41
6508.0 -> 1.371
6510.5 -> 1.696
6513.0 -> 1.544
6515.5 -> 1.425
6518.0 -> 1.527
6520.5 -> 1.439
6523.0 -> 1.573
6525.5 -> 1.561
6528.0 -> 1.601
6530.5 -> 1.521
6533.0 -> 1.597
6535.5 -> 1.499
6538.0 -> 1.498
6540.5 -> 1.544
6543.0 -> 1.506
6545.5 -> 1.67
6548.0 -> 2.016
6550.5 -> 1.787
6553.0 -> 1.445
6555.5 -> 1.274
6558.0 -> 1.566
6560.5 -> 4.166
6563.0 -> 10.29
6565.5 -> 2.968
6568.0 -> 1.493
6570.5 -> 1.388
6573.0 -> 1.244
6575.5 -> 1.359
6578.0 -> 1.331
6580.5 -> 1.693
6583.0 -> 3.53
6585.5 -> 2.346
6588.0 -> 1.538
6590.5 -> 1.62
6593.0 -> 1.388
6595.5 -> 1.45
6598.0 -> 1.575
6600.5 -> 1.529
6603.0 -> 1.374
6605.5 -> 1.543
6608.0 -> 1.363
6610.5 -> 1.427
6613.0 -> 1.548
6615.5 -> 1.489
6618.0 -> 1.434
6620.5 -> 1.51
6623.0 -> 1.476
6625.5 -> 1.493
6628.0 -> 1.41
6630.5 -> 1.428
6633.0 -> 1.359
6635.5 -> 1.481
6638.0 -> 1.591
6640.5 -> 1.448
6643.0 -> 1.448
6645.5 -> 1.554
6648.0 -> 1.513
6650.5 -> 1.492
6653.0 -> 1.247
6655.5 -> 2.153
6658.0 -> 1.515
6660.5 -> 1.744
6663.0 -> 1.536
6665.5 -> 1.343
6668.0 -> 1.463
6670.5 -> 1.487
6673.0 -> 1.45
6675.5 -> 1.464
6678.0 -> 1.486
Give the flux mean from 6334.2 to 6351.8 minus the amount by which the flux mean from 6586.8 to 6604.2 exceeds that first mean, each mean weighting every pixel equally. 1.56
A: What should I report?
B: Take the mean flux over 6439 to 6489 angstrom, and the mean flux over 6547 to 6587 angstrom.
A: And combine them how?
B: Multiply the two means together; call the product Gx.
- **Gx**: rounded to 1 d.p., 3.8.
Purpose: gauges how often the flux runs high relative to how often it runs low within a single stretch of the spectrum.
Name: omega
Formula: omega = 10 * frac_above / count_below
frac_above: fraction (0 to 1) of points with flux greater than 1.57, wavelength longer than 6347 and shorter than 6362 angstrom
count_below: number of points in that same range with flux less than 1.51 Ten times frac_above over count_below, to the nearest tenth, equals 1.1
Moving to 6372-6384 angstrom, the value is 3.0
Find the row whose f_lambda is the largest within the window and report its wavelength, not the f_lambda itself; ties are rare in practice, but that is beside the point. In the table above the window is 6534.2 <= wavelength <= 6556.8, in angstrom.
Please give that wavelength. 6548.0 angstrom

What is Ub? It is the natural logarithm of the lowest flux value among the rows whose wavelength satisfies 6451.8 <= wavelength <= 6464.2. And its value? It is 0.357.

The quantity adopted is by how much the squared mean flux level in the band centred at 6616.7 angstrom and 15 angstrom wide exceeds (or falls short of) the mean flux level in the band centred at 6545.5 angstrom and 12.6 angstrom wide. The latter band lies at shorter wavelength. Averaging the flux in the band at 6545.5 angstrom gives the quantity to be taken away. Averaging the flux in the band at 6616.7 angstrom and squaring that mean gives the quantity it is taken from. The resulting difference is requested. 0.5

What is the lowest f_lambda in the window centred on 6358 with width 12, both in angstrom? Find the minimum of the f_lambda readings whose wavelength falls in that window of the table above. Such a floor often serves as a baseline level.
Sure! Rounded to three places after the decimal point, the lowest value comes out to 1.427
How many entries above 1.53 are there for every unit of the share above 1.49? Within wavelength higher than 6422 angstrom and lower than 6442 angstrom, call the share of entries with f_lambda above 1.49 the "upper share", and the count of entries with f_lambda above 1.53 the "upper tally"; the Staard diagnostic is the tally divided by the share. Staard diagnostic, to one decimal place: 5.3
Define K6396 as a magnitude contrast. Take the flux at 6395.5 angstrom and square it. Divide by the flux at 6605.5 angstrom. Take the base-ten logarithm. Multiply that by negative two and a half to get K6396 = -0.17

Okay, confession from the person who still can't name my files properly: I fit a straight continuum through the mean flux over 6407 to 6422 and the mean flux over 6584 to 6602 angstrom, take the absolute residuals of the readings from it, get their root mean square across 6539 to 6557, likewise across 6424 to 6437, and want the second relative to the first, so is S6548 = 0.32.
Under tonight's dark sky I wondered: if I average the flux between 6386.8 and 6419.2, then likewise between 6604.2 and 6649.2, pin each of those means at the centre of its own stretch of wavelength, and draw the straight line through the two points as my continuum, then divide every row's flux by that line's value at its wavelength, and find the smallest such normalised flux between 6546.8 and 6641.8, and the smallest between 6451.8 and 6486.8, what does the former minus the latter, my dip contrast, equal -0.11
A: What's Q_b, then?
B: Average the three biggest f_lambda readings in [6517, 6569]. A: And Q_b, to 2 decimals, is 5.81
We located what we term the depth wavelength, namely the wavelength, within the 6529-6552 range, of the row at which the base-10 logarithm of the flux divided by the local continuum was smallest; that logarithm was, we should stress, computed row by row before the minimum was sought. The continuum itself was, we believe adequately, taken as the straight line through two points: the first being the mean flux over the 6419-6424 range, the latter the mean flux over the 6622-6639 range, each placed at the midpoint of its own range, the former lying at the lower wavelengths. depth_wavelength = 6538.0 angstrom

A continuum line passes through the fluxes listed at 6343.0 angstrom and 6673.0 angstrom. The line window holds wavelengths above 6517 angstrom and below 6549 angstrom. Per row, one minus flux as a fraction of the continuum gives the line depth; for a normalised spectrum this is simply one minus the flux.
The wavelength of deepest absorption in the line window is 6520.5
